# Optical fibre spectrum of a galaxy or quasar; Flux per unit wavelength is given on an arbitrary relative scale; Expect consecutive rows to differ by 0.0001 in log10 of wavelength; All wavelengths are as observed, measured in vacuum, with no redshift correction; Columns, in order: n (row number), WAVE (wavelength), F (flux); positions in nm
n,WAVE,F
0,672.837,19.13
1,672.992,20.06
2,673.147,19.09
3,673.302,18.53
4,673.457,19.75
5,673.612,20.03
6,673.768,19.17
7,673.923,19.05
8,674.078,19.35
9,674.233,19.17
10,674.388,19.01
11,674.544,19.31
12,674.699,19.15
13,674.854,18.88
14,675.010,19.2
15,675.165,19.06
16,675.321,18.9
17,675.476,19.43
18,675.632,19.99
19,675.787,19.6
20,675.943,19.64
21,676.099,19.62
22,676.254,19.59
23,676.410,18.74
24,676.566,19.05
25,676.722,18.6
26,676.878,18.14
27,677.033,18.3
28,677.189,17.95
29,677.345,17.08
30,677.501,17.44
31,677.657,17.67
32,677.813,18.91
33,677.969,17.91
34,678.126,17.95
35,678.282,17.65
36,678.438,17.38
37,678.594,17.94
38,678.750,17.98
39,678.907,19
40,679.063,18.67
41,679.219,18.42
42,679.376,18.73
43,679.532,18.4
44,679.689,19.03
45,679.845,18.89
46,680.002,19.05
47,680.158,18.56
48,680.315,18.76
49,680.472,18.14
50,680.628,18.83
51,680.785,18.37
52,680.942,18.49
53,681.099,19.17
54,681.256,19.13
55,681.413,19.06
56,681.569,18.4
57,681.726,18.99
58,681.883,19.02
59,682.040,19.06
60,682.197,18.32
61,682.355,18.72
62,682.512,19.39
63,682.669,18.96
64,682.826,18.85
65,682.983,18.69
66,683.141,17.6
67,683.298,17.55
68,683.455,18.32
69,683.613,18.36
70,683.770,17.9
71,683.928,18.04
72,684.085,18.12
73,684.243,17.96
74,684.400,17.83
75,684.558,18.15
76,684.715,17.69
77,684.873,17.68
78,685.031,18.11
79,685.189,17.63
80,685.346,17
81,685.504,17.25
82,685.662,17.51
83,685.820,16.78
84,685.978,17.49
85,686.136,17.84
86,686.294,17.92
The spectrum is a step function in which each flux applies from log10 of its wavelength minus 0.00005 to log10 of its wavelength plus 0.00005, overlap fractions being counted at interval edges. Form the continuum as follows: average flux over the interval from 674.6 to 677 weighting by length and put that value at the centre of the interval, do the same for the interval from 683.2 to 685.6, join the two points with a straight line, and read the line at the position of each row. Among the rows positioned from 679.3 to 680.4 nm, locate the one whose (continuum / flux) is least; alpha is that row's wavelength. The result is 680.002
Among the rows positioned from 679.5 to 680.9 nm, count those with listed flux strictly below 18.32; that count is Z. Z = 1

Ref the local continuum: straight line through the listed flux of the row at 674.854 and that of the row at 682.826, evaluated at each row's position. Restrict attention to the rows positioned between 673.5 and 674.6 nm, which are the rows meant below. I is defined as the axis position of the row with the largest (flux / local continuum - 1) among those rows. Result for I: 673.612 nm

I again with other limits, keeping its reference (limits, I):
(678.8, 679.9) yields 679.689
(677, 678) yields 677.813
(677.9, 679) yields 678.907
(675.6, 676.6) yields 675.632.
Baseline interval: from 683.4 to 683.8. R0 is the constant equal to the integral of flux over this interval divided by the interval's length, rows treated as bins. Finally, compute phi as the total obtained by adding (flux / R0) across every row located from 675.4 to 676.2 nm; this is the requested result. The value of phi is 5.4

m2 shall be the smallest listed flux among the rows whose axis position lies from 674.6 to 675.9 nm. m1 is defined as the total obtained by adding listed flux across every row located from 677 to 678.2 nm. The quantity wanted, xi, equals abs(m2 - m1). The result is 124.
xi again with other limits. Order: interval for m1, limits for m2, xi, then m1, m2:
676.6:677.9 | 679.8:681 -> 126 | 144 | 18.14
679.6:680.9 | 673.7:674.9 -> 131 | 150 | 18.88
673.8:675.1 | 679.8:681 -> 135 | 153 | 18.14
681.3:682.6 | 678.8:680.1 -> 133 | 151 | 18.4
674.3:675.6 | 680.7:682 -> 135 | 153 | 18.37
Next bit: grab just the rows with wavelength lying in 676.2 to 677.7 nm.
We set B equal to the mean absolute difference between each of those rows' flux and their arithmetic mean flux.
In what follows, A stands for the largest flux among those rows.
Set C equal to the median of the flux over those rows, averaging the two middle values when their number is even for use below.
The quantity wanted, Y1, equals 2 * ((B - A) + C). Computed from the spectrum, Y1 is -1.54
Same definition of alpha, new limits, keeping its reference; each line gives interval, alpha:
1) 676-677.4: 676.099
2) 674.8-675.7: 675.632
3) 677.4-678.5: 677.813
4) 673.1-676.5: 675.632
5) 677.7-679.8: 679.689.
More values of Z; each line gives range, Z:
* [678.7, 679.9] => 1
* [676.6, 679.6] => 12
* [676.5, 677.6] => 5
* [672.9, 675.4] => 0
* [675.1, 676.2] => 0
